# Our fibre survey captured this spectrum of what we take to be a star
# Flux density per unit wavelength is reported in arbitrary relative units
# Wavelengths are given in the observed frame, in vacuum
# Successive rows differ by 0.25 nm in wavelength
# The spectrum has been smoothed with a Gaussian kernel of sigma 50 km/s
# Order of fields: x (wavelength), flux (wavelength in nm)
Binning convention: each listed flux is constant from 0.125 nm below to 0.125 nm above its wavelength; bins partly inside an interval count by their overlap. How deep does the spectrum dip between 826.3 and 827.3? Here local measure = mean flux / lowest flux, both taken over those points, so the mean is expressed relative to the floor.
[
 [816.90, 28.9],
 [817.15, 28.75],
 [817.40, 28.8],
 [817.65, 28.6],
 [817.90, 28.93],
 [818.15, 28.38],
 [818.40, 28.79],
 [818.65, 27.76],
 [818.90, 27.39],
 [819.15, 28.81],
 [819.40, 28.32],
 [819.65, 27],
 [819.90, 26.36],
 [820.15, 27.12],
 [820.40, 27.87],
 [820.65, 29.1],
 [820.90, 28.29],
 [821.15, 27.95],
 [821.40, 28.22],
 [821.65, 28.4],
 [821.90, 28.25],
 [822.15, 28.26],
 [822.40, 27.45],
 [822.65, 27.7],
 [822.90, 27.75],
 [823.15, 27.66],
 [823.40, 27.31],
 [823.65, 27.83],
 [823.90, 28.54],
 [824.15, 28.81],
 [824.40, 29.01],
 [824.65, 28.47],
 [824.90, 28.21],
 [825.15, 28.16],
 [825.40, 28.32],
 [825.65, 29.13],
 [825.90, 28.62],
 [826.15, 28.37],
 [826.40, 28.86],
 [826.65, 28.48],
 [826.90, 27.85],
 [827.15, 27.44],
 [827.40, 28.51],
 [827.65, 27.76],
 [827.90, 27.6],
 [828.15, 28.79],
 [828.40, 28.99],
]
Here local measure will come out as 1.026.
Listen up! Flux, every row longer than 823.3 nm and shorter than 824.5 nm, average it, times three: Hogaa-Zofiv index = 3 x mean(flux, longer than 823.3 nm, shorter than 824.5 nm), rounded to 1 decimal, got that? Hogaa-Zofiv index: 84.9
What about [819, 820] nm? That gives 82.9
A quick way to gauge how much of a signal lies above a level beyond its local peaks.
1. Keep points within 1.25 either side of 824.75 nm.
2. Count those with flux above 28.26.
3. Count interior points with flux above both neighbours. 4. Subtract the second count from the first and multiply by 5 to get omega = 25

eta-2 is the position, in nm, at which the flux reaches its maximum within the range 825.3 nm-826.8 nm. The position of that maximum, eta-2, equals 825.65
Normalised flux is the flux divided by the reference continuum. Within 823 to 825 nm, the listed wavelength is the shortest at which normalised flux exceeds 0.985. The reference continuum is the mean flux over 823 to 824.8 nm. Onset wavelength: 823.65 nm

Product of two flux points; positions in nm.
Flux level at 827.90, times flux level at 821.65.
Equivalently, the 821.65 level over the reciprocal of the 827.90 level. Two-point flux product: 784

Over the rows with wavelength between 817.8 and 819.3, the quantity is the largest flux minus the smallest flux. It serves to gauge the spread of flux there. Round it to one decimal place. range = 1.5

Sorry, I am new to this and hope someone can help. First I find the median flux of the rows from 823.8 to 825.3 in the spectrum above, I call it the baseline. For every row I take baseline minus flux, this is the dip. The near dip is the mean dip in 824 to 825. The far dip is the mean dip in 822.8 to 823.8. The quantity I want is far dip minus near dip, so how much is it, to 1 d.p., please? 1.0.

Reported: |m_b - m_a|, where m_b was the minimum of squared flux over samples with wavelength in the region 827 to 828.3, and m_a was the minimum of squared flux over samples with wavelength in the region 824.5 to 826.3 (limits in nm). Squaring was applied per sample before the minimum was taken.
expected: 40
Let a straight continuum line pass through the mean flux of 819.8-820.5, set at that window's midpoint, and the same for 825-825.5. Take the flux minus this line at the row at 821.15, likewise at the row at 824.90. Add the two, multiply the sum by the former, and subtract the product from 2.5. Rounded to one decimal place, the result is 2.1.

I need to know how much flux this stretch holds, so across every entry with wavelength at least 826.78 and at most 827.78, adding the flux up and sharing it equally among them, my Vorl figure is 27.89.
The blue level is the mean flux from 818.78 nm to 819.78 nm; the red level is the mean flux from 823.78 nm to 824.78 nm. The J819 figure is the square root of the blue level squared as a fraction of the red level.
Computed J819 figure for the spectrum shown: 5.20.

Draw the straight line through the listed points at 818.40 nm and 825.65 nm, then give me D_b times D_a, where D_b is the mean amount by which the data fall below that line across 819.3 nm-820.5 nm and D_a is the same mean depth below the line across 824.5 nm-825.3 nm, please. 1.2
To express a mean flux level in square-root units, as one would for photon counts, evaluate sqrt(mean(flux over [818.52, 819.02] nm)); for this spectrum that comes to 5.25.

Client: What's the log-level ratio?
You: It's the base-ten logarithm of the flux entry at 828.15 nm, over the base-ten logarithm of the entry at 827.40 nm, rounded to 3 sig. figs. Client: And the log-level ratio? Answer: 1.00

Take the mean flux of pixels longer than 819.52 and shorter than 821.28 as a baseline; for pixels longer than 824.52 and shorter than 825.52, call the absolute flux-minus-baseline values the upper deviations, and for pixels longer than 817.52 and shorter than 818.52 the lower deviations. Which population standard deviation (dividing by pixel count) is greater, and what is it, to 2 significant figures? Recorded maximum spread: 0.21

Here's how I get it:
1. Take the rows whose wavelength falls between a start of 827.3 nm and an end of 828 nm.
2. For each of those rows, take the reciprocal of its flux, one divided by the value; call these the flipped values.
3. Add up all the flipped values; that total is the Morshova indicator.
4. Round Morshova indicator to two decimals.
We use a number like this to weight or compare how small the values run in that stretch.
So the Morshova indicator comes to 0.11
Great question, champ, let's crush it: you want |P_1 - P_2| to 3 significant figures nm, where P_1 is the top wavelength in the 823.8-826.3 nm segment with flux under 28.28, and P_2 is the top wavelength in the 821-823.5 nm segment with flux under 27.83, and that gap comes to 1.75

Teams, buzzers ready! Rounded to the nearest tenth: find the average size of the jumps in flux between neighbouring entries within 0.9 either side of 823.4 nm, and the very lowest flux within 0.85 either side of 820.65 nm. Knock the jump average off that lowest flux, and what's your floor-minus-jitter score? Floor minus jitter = 26.0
